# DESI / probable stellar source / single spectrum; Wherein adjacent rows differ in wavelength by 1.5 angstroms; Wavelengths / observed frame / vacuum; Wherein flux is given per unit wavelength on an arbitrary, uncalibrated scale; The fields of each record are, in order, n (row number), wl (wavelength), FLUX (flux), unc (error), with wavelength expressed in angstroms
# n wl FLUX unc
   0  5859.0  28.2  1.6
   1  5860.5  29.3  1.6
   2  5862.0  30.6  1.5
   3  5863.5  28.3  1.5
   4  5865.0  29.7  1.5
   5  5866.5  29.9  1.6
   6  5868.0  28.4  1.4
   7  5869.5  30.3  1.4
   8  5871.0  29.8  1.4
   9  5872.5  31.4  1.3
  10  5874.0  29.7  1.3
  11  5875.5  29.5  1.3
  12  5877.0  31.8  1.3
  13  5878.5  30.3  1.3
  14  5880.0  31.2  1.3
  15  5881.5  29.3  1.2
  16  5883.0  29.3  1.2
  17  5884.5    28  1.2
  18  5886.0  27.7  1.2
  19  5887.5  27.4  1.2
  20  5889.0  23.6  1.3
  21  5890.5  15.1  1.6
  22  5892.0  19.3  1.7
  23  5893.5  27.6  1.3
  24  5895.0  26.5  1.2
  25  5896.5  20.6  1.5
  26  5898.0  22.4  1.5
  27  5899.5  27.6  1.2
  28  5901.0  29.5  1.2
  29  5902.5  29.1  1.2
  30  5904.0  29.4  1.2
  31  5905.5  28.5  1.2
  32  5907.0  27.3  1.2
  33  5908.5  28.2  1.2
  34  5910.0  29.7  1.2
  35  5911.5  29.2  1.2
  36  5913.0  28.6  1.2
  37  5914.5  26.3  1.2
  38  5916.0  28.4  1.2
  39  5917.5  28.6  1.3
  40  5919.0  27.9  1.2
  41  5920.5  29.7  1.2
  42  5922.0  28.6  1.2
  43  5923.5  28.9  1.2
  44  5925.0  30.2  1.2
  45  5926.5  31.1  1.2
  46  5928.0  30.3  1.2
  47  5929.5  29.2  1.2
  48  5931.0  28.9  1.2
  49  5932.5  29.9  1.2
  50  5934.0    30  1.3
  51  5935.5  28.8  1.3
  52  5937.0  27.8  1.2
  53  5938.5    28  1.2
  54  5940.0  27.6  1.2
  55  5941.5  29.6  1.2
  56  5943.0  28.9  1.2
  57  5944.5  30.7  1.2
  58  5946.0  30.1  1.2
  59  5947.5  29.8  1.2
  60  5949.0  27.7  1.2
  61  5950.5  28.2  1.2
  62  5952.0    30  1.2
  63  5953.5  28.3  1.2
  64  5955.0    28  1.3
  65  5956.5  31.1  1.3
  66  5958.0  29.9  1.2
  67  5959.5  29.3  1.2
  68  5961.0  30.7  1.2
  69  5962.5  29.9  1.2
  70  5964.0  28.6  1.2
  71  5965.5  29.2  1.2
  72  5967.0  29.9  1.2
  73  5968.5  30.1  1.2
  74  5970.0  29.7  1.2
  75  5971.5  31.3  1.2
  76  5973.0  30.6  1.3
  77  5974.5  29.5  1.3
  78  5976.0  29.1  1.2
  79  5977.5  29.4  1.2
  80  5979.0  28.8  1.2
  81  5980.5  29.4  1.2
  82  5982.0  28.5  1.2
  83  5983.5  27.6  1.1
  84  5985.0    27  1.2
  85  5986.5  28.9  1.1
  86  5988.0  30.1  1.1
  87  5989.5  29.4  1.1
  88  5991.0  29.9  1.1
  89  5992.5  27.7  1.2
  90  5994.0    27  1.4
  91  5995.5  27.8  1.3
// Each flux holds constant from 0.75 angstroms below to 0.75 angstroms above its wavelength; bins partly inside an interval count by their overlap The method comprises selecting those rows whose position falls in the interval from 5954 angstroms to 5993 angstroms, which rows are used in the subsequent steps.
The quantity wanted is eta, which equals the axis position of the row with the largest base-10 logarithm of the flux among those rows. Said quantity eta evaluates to 5971.5 angstroms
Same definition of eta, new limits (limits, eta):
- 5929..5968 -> 5956.5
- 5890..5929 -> 5926.5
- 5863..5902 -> 5877.0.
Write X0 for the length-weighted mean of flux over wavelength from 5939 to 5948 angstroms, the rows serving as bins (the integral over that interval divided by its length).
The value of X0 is 29.4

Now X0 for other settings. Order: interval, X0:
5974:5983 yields 29.1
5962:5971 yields 29.6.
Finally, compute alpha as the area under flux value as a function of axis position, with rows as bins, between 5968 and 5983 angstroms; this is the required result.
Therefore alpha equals 444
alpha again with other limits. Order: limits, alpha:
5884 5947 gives 1748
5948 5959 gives 320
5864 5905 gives 1131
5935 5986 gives 1490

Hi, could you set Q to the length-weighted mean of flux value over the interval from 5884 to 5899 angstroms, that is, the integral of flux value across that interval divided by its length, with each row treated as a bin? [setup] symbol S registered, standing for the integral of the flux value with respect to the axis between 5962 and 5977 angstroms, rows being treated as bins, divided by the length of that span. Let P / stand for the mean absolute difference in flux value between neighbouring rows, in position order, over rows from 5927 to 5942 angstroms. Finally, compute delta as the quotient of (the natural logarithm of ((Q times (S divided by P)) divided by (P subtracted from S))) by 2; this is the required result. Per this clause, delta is 1.70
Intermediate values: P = 0.81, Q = 23.8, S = 29.8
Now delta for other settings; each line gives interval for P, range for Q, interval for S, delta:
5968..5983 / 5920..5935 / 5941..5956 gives 1.86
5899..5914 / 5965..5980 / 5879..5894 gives 1.76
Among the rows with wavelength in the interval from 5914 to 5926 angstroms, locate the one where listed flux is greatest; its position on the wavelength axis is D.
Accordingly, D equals 5925.0 angstroms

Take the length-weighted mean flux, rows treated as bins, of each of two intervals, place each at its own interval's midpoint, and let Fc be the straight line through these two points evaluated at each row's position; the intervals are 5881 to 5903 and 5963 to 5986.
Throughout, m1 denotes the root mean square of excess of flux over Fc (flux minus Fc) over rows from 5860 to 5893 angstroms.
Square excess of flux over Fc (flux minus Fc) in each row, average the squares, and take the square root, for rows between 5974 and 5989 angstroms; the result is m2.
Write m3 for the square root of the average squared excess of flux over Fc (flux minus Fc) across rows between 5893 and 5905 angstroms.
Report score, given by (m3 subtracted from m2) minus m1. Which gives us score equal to -7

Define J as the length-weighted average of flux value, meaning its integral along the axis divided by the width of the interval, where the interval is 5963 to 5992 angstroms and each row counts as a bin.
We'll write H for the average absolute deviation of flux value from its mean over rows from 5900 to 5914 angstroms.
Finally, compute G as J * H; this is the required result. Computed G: 18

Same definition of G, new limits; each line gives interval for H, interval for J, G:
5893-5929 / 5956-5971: 46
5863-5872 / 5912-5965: 20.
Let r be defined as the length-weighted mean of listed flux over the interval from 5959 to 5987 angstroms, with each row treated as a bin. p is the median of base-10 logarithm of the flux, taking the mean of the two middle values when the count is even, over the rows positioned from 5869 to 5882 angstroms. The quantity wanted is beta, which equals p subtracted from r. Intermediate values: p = 1.481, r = 29.3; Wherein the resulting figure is 27.9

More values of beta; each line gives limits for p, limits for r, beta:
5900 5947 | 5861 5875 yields 28.3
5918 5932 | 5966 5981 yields 28.3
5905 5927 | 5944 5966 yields 28.0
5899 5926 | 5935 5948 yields 27.6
